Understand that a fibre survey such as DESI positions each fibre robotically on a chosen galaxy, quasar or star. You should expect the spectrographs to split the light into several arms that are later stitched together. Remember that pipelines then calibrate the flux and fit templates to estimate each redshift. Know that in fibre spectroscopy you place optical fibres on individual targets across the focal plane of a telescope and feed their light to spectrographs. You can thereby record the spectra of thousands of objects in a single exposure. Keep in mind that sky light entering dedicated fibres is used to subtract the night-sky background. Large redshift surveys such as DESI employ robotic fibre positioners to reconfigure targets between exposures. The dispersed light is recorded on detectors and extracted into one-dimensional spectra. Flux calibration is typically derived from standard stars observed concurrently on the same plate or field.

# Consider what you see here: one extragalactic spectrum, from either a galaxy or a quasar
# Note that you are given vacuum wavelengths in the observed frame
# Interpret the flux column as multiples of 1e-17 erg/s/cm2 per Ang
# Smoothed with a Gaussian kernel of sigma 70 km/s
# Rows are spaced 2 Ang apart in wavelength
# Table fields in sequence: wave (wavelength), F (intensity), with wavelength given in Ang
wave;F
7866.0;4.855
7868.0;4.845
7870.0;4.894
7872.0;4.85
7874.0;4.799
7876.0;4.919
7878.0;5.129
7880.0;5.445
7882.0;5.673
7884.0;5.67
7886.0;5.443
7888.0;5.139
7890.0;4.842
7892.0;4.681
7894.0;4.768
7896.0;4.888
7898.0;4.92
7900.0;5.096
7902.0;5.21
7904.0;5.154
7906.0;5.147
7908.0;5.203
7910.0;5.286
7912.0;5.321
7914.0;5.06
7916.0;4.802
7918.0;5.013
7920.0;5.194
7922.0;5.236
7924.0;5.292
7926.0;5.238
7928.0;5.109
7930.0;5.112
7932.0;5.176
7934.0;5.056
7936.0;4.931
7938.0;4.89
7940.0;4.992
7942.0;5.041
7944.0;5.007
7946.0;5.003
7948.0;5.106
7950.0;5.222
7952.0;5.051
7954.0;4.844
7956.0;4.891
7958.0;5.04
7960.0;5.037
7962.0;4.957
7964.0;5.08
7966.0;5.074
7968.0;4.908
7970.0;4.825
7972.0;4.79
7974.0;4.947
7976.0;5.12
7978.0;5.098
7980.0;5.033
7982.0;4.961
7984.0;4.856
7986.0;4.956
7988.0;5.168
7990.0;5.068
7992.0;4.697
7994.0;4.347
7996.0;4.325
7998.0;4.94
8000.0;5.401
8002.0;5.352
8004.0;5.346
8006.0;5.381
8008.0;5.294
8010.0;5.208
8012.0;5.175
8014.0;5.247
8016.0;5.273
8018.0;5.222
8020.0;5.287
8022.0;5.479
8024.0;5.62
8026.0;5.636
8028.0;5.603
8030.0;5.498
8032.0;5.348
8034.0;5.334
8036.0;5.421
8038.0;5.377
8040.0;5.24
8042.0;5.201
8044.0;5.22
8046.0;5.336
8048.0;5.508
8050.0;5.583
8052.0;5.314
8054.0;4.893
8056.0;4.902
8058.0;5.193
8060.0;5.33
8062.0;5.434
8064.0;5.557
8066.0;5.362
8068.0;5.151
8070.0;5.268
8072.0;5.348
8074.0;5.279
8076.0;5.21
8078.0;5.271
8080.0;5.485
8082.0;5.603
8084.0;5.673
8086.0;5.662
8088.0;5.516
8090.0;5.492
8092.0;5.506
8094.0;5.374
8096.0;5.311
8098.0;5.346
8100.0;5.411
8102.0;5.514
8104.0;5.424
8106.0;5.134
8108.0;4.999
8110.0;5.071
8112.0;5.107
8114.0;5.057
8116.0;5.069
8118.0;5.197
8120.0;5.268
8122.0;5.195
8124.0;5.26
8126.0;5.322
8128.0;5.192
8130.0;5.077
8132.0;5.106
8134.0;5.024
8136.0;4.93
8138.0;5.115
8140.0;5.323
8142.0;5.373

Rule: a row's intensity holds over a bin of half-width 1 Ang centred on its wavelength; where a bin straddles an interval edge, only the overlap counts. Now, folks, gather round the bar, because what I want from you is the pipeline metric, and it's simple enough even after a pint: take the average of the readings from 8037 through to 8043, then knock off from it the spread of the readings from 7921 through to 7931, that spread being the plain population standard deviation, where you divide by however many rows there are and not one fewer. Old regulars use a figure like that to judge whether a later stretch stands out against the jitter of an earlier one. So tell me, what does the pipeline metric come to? 5.20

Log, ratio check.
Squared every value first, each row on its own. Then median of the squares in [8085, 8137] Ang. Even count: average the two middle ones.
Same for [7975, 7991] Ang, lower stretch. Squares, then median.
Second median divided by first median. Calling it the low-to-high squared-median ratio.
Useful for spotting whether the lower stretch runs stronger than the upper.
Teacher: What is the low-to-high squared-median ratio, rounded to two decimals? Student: 0.93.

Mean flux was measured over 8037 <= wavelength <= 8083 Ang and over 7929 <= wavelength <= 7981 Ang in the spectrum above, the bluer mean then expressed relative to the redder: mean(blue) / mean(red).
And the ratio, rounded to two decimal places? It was 0.94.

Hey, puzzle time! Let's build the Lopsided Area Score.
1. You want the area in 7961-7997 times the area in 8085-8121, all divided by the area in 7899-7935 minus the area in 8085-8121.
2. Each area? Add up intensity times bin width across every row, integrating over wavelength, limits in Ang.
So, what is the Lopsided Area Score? -6117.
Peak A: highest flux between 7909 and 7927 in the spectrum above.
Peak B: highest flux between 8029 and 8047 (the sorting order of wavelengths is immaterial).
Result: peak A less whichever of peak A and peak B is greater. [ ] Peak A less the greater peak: -0.18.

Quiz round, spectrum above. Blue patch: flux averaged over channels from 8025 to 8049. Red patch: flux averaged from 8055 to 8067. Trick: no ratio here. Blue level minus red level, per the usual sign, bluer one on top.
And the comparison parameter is 0.10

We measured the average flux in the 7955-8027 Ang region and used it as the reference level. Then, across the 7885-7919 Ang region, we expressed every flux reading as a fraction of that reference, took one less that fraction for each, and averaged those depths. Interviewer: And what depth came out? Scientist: 0.005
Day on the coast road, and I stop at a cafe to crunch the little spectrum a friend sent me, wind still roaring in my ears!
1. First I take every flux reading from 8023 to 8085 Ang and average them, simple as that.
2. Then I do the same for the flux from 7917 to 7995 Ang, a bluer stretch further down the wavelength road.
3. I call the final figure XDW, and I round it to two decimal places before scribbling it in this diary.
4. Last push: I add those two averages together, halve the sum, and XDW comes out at 5.19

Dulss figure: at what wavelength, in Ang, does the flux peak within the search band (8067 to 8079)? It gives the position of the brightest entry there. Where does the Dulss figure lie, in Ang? 8072.0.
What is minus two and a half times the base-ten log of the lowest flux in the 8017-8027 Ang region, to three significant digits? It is -1.79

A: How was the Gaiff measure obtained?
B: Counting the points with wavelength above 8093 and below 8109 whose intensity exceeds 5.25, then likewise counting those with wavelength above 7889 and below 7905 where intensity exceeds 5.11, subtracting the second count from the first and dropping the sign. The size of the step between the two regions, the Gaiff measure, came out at 4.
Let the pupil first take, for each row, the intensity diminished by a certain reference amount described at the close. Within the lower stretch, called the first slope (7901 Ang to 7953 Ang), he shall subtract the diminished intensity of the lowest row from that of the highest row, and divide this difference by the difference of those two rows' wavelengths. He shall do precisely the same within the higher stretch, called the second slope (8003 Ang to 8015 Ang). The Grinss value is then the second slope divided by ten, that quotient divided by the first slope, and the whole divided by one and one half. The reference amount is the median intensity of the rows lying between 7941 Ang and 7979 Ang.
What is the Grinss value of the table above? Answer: 0.21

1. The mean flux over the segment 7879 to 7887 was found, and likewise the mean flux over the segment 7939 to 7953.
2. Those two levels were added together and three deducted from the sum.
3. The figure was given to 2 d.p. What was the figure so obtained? 7.62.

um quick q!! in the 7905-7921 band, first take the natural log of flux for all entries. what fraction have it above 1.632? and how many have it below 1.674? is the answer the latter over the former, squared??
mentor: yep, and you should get 164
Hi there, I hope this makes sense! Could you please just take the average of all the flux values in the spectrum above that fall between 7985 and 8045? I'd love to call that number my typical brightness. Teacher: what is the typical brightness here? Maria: 5.22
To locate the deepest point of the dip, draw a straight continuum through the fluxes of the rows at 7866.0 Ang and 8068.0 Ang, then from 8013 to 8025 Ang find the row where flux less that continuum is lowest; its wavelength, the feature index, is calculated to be 8018.0 Ang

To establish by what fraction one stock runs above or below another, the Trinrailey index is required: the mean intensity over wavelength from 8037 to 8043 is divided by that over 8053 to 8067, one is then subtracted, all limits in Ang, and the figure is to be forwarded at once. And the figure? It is 0.01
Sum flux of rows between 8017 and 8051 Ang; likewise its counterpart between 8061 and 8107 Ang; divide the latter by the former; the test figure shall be 1.35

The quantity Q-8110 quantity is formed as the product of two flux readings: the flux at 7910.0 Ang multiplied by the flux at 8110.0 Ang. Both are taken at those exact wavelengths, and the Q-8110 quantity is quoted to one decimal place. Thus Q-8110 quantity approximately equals 26.8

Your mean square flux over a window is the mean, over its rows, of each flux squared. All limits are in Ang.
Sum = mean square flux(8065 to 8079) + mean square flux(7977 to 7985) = 52.7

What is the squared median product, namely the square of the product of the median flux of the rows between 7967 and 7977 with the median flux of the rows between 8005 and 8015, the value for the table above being 663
